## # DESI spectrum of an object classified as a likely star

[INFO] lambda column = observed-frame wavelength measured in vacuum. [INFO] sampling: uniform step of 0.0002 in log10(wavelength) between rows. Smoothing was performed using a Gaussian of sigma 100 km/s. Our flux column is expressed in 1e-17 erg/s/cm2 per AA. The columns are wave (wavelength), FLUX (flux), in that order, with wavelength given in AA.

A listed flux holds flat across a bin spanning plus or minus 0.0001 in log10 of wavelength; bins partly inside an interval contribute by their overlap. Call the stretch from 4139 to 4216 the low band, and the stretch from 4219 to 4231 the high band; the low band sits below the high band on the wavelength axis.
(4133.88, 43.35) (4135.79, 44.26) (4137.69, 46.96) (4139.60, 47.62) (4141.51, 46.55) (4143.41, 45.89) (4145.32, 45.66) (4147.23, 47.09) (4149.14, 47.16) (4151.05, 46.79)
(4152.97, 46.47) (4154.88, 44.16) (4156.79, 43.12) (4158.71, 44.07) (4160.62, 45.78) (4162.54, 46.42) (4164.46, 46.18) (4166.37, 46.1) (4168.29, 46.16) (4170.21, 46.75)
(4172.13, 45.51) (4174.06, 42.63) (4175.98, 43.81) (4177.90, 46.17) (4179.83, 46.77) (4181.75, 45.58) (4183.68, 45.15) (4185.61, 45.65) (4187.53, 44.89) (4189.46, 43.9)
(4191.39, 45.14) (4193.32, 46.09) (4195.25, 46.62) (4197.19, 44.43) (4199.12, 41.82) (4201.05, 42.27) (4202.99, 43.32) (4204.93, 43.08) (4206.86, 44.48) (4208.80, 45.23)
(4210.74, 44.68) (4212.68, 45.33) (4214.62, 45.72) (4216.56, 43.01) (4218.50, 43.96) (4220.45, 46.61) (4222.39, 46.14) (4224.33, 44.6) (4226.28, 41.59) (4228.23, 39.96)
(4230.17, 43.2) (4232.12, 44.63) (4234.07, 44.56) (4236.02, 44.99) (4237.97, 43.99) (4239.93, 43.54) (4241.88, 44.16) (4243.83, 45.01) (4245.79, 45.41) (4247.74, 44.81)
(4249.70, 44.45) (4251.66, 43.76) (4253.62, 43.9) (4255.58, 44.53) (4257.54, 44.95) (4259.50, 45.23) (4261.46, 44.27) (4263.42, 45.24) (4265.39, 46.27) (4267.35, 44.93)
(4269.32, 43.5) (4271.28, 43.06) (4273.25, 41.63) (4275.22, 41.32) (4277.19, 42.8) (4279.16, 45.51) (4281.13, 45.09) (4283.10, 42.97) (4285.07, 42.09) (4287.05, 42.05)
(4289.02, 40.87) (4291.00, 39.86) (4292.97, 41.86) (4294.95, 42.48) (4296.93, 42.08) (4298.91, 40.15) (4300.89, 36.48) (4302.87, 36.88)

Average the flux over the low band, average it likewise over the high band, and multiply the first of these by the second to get 1977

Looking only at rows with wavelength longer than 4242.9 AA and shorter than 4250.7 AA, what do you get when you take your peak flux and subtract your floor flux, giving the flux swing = 1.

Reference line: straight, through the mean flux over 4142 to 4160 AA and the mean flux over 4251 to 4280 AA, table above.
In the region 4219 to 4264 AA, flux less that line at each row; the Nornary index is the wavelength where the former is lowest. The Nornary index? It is 4228.23 AA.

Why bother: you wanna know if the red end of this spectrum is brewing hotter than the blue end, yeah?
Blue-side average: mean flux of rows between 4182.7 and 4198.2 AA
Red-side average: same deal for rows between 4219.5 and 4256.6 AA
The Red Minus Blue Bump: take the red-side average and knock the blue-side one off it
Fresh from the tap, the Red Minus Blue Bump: -1.0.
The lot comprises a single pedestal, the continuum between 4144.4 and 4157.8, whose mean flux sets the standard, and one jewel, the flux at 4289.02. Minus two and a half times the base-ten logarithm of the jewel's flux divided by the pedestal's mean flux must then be 0.12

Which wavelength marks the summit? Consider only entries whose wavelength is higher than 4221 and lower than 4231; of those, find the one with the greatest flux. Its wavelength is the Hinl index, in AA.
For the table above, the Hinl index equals 4222.39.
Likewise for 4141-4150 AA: 4149.14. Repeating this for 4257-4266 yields 4265.39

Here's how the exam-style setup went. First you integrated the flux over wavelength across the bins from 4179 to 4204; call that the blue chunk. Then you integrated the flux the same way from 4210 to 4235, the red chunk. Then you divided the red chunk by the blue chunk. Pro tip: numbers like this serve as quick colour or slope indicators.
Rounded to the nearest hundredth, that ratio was 0.99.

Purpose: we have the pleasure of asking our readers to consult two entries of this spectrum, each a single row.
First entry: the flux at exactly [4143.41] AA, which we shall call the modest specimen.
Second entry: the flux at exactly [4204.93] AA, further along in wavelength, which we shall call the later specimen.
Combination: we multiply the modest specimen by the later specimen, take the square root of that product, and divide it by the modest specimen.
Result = 0.97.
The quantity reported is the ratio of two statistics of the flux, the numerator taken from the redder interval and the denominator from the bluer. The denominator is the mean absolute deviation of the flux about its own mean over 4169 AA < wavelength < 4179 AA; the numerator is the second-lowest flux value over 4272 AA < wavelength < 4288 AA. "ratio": 30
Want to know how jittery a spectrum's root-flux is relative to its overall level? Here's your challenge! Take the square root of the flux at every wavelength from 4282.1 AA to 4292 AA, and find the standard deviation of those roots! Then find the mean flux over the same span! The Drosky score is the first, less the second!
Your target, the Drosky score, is -41.5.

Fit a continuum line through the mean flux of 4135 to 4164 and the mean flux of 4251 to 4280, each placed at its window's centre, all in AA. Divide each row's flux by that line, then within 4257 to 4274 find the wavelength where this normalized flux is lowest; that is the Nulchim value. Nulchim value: 4273.25 AA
